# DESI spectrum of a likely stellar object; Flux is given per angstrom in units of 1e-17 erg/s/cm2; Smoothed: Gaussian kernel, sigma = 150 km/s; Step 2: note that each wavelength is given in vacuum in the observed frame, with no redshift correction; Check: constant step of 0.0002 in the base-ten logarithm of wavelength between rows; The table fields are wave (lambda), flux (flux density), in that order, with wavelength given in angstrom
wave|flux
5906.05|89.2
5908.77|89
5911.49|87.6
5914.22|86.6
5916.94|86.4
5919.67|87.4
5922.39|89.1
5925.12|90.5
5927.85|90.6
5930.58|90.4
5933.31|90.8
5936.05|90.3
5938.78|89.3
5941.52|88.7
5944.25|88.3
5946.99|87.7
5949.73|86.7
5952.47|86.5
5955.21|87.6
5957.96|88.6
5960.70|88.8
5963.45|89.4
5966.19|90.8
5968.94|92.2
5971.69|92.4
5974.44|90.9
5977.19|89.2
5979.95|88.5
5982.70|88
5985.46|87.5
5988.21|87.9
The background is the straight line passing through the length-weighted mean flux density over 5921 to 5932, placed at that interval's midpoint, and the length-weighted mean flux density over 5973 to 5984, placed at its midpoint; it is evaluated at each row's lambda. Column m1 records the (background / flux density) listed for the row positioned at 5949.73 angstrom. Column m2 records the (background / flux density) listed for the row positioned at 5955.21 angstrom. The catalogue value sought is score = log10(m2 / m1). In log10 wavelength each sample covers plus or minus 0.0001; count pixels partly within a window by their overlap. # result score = -0.005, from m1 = 1.04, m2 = 1.023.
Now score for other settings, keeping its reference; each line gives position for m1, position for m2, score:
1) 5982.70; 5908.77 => 0.002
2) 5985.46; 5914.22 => 0.011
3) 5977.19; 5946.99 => 0.010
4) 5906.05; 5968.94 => -0.020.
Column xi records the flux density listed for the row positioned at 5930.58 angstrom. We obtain 90.4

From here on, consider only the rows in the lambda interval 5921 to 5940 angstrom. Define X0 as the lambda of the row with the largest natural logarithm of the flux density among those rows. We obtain 5933.31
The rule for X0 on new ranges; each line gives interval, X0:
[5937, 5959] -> 5938.78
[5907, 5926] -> 5925.12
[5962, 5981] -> 5971.69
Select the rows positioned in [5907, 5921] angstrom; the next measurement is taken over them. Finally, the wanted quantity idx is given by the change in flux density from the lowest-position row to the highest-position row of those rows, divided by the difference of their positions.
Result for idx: -0.15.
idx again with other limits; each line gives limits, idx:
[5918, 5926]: 0.57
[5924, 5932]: -0.02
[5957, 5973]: 0.28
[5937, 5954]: -0.20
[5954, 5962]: 0.22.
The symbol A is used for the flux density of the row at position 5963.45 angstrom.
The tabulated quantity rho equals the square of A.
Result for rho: 7992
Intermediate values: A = 89.4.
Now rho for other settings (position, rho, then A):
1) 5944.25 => 7797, 88.3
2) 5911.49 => 7674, 87.6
